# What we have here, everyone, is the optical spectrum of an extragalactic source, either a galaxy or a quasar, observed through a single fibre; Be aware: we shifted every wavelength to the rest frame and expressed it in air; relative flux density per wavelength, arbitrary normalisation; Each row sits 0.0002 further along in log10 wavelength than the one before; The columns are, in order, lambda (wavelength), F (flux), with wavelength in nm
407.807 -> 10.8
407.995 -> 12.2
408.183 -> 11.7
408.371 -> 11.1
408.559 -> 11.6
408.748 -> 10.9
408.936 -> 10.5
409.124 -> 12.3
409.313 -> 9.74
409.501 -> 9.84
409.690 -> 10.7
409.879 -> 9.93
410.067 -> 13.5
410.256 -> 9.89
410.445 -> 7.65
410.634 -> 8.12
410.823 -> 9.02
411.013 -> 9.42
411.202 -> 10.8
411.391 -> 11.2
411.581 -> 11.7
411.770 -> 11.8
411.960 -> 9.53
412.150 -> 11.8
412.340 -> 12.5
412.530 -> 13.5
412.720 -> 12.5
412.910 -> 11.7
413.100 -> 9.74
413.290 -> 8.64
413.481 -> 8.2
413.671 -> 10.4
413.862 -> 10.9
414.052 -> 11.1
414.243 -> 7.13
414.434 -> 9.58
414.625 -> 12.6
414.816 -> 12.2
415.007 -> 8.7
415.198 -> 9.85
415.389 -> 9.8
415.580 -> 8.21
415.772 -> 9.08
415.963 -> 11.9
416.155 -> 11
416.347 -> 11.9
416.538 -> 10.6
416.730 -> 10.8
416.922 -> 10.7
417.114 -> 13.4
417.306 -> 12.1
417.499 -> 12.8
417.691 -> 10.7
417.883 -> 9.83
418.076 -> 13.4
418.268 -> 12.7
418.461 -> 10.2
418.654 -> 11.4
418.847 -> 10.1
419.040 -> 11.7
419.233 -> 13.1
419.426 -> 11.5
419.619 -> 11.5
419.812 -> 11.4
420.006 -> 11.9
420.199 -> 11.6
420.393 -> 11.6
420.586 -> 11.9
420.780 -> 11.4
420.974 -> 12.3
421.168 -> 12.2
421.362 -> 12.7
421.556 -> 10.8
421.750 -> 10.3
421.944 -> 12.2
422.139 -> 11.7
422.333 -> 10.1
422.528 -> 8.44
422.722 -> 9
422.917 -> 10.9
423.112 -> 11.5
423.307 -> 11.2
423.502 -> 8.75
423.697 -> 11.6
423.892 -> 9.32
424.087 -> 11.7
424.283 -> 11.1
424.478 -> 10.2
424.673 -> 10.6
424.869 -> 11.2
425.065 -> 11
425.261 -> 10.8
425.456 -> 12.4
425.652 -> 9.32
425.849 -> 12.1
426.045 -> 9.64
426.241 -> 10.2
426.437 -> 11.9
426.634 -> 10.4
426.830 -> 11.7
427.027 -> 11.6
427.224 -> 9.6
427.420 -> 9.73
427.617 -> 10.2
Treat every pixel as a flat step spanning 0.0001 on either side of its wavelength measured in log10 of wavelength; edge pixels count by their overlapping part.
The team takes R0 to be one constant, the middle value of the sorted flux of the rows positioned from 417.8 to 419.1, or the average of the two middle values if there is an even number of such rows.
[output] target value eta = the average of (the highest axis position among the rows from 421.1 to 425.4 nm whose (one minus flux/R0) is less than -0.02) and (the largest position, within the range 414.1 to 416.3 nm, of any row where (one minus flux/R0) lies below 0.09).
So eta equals 420.12 nm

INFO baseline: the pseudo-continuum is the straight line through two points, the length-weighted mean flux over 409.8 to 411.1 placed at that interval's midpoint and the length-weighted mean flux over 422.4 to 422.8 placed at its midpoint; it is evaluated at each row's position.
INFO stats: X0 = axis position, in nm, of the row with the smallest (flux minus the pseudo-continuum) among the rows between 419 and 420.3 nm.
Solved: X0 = 419.812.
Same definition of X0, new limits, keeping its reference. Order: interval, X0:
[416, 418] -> 417.883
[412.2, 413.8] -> 413.481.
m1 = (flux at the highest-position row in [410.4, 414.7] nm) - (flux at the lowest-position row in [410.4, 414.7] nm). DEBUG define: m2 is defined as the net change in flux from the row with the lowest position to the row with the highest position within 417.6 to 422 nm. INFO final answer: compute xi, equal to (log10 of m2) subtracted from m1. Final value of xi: 4.8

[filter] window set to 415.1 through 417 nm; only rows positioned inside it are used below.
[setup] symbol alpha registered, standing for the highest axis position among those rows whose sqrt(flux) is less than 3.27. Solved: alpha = 416.538 nm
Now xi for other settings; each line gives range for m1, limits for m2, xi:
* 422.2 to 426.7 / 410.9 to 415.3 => 0.7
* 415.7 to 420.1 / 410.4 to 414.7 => 2.1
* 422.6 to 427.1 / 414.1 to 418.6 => 2.1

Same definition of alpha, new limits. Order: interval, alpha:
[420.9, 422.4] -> 422.333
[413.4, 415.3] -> 415.198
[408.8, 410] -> 409.879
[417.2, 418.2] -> 417.883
